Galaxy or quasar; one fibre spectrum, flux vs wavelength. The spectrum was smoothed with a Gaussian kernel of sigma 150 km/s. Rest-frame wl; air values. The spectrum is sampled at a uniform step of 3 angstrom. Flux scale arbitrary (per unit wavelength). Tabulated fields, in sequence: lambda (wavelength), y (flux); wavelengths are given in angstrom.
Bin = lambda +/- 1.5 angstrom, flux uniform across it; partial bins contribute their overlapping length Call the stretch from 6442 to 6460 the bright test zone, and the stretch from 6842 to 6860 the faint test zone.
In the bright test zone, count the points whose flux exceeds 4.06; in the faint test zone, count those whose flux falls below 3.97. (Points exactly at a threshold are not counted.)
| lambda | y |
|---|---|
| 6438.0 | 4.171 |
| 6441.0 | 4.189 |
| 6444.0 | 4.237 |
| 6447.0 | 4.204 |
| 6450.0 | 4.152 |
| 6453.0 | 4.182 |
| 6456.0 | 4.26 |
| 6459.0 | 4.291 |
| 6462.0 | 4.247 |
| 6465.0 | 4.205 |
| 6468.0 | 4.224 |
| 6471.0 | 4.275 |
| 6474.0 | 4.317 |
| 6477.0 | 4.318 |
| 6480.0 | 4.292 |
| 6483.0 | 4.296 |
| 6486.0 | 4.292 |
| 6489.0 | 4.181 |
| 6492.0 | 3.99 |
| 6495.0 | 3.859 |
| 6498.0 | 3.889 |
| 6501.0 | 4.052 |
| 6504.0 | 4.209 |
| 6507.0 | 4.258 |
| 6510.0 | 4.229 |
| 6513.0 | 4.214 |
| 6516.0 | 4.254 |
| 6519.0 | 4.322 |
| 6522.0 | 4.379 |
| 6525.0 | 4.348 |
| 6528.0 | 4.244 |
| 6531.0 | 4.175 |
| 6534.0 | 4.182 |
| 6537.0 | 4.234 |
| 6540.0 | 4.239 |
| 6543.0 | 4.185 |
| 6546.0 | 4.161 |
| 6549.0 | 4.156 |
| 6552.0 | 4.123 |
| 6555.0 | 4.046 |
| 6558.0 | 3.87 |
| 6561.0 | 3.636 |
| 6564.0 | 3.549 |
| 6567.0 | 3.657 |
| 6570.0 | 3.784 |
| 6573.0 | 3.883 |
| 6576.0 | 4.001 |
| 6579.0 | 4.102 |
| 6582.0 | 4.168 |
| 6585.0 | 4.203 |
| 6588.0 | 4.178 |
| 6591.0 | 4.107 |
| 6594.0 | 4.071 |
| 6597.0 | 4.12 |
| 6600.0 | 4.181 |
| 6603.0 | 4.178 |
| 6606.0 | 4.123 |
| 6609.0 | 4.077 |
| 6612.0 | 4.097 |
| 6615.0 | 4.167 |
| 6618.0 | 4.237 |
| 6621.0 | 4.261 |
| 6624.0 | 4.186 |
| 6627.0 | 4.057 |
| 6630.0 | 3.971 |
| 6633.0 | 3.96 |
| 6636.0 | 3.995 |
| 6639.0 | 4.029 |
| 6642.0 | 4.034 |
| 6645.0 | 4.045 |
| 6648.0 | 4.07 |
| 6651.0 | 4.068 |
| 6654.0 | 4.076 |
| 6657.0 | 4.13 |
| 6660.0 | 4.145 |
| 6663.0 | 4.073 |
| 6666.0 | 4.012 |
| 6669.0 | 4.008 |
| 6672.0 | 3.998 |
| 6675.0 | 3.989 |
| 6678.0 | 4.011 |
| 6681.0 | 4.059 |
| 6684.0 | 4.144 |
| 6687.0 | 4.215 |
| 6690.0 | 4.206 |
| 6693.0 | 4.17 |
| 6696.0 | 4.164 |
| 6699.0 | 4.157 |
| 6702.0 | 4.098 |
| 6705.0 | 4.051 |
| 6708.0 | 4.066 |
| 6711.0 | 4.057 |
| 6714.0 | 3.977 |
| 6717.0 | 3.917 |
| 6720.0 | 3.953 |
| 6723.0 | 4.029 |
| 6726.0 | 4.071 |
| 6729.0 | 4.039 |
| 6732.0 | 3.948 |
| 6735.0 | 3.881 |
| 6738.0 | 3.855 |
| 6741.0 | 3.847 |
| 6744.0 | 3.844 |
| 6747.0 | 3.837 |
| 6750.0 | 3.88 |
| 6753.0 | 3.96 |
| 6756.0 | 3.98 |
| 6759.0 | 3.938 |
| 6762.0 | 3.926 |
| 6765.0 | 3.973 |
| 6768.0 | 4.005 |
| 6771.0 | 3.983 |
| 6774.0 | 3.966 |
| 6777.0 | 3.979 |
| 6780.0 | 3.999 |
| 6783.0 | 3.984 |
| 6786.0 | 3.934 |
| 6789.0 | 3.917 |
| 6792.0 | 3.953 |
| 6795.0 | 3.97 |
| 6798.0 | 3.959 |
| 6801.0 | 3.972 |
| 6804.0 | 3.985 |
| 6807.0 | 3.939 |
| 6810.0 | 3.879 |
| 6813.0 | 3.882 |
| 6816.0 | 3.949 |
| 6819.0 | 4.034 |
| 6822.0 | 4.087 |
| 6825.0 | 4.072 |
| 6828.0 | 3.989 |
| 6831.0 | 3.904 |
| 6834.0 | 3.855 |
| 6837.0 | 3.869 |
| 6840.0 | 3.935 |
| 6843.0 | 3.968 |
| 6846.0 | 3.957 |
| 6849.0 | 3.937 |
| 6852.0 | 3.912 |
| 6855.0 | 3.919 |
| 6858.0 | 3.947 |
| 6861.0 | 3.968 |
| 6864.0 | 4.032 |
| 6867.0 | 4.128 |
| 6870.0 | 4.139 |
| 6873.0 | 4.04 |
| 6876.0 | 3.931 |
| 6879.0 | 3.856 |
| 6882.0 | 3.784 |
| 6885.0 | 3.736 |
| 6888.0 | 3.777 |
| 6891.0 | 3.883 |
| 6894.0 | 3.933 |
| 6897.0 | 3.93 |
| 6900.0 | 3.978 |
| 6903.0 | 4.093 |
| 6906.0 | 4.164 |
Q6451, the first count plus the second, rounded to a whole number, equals 12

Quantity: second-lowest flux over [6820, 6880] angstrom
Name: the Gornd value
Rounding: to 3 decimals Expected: 3.856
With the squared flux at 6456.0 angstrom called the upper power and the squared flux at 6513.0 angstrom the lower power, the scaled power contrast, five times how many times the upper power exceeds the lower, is 5.1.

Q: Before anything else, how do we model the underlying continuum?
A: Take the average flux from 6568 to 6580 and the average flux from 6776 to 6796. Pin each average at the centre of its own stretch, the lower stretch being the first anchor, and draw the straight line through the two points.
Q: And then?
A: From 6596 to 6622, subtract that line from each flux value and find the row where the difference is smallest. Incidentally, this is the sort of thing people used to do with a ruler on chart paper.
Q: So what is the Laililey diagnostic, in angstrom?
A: 6609.0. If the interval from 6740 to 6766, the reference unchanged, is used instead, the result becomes 6747.0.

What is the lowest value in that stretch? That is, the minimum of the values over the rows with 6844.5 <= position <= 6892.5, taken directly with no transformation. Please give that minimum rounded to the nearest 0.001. 3.736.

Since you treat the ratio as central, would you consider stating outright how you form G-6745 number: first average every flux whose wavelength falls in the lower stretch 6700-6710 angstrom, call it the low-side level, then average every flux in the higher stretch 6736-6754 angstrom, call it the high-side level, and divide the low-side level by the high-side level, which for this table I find 1.05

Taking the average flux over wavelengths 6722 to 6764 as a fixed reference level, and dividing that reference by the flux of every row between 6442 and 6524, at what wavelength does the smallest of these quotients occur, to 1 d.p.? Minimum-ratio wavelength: 6522.0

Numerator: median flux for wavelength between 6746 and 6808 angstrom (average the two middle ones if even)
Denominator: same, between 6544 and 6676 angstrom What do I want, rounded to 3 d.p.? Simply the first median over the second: 0.974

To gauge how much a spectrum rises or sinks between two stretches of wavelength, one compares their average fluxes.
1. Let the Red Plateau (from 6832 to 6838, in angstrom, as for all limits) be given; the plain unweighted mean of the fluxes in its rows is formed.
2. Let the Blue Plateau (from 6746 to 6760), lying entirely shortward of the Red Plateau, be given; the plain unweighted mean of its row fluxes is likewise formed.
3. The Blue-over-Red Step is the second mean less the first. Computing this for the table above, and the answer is 0.06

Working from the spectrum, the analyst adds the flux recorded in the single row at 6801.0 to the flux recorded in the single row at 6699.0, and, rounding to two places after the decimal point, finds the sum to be 8.13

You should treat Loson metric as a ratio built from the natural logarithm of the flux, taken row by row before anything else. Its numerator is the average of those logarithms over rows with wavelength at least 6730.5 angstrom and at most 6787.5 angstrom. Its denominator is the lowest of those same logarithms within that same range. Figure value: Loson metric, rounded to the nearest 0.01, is 1.02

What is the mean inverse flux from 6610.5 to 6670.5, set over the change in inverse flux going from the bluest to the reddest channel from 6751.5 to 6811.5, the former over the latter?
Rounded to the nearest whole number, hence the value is 46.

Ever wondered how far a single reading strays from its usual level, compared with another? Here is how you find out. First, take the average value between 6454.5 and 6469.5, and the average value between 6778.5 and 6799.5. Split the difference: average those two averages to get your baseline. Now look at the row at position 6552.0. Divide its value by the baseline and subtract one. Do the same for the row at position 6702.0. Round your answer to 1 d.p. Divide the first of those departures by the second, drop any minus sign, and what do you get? 4.7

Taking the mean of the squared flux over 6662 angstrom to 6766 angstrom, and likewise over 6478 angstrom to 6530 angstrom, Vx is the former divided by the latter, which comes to 0.91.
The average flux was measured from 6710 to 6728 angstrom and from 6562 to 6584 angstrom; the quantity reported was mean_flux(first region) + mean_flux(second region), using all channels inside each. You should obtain 7.88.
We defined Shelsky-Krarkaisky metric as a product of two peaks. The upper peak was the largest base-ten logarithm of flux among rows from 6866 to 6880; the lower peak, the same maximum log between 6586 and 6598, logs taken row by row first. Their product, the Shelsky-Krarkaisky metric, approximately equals 0.383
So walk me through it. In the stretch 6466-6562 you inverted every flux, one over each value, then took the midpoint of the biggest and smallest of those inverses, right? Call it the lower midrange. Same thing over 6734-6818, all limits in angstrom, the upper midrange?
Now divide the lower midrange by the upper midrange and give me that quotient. 0.99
